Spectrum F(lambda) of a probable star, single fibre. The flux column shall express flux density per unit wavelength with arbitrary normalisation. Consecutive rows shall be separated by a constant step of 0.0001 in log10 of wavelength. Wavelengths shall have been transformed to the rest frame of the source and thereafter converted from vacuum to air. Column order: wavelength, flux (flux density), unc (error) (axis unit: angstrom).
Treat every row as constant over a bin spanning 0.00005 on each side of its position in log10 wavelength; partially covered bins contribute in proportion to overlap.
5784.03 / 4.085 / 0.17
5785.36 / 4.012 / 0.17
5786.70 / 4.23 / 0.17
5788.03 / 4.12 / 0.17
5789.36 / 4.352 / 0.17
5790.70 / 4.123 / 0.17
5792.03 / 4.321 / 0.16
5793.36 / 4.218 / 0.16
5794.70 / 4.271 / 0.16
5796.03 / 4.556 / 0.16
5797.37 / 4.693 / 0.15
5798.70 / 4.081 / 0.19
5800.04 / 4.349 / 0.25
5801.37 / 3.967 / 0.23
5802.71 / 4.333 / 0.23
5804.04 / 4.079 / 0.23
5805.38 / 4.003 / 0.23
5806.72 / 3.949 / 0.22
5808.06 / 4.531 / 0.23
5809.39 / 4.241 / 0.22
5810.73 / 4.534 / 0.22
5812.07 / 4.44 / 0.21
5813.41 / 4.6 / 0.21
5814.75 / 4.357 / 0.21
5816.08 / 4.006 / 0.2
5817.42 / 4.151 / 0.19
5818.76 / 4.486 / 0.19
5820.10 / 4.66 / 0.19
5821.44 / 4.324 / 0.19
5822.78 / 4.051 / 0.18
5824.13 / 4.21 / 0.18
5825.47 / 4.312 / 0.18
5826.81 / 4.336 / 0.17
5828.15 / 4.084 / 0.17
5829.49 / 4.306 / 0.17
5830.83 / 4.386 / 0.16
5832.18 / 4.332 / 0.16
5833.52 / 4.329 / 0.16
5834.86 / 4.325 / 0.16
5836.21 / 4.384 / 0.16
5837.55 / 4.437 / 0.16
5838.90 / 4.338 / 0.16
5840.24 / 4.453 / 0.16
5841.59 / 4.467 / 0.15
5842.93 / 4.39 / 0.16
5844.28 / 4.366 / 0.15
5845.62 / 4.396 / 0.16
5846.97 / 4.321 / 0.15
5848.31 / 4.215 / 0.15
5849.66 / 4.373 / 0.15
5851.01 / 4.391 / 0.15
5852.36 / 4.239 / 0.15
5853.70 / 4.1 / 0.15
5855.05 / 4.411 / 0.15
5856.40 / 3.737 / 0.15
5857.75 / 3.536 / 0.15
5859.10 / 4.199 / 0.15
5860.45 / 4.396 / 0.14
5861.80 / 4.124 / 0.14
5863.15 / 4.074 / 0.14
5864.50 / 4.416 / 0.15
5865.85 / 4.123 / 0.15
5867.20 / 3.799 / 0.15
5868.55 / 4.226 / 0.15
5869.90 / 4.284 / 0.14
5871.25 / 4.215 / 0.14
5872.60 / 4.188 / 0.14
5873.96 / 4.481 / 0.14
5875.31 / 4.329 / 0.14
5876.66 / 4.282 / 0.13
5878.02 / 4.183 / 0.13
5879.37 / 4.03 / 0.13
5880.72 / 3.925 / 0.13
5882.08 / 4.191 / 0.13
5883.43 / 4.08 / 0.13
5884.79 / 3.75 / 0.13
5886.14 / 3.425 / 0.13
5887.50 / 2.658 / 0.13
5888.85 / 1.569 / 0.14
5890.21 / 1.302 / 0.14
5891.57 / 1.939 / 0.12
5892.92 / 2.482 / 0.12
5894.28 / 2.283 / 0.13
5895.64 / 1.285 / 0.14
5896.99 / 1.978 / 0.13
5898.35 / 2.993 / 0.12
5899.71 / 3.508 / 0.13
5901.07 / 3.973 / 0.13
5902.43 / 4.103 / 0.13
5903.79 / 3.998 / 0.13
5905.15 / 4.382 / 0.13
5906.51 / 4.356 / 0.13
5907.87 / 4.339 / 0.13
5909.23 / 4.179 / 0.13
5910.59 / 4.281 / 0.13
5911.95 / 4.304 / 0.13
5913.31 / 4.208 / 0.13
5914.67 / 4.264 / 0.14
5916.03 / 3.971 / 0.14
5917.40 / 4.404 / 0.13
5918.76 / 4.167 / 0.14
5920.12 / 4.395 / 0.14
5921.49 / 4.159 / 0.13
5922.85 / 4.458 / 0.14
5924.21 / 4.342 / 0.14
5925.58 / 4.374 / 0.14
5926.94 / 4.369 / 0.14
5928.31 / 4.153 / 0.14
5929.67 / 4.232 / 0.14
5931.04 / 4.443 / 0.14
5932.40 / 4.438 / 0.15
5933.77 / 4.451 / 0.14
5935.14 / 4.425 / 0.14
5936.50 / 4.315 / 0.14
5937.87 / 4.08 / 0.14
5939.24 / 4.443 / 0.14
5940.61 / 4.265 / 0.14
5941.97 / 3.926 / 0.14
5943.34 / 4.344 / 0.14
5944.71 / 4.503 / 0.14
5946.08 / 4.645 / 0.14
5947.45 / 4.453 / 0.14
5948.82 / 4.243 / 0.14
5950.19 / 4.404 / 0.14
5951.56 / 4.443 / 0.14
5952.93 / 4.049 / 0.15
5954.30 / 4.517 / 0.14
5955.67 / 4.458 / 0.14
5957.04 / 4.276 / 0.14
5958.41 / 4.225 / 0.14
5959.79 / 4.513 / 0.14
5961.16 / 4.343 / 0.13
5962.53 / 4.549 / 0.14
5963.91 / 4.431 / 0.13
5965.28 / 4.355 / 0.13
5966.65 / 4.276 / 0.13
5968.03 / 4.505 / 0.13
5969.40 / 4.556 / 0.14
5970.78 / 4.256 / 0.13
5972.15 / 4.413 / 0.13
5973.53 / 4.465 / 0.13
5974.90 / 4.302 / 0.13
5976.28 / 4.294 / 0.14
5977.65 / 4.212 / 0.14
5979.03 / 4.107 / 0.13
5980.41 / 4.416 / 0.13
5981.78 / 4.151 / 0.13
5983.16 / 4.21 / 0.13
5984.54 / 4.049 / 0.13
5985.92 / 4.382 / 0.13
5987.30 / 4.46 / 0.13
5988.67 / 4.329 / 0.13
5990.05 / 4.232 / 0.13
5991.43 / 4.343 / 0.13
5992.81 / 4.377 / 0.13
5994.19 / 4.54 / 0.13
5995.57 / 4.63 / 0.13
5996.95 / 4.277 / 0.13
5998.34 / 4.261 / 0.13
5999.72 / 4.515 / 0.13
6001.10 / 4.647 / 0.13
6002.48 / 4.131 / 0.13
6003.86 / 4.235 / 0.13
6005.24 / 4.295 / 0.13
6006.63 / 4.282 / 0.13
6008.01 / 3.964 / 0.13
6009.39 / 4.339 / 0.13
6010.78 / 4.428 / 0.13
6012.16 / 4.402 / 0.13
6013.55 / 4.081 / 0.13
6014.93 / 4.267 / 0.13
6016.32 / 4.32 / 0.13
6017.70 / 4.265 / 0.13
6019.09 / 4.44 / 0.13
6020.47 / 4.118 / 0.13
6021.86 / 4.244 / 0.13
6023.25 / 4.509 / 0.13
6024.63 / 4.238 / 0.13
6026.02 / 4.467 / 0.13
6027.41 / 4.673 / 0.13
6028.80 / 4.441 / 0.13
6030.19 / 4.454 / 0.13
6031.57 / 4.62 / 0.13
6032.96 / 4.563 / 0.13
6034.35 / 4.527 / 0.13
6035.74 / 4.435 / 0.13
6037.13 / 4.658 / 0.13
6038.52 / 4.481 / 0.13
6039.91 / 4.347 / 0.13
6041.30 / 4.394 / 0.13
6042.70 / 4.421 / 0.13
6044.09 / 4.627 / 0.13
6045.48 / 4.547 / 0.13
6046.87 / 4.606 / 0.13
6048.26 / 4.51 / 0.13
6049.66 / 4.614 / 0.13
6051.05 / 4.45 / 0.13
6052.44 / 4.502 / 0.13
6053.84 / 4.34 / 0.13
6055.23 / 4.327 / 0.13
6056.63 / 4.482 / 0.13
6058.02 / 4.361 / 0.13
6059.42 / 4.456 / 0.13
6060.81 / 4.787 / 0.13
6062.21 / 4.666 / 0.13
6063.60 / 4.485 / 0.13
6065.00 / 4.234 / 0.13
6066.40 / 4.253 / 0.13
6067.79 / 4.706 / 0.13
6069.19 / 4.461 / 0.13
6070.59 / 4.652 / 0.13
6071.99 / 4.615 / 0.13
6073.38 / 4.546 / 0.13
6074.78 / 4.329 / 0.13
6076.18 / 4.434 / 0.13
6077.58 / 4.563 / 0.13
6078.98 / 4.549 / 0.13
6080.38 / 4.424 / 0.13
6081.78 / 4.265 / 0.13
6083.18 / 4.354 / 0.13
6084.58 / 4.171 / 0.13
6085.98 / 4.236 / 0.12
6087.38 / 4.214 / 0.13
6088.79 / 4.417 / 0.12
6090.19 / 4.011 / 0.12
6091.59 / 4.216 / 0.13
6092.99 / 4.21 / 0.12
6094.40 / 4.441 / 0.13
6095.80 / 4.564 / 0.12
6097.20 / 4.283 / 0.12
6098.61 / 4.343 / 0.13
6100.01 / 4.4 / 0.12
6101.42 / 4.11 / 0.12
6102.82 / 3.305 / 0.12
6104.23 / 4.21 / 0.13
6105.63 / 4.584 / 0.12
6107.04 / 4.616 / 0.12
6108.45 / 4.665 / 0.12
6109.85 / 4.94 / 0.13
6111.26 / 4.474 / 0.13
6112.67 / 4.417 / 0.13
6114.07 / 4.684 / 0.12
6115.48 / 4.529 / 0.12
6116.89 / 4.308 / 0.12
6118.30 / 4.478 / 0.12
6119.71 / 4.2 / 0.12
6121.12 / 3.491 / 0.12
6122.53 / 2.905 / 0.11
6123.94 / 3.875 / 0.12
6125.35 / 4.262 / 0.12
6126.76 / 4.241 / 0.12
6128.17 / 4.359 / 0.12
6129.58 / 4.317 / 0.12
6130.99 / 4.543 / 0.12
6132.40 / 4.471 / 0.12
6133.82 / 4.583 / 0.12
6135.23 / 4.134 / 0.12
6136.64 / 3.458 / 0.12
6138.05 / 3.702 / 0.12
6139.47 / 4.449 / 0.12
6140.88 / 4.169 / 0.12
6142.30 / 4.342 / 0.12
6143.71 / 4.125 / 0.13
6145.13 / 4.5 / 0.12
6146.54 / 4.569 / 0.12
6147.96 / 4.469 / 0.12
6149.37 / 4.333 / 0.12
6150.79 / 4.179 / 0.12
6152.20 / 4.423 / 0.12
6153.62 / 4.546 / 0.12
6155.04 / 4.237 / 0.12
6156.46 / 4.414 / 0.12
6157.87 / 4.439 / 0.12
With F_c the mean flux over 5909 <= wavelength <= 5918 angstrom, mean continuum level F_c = 4.23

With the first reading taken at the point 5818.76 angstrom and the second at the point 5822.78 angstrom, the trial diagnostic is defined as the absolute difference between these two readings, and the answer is 0.4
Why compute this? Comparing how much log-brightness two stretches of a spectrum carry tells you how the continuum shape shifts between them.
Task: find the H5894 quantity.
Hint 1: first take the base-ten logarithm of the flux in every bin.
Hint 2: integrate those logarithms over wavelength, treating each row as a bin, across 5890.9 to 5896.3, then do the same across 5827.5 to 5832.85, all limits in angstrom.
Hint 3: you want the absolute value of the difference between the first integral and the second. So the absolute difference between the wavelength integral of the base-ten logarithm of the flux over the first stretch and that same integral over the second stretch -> 1.8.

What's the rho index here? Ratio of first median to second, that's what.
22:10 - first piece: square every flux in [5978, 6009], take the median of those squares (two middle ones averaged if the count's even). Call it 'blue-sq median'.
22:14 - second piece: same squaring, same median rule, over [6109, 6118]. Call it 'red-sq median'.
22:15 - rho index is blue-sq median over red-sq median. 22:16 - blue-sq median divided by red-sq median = 0.91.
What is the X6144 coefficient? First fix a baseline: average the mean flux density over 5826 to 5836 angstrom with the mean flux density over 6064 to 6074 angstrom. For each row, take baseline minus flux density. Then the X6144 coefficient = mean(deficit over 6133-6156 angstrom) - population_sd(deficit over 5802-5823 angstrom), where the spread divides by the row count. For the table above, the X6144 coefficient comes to -0.09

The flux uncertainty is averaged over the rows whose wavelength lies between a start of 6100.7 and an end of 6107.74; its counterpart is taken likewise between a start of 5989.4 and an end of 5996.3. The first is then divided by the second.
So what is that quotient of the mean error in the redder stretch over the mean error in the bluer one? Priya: 0.94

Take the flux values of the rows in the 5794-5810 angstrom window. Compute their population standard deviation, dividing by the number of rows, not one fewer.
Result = 0.24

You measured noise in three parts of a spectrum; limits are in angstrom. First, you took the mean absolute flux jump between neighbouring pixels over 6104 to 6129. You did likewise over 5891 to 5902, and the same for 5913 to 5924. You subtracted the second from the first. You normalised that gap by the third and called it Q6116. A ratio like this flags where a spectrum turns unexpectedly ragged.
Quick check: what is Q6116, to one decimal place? -1.3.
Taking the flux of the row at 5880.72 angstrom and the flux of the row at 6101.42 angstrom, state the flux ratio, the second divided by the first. 1.05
